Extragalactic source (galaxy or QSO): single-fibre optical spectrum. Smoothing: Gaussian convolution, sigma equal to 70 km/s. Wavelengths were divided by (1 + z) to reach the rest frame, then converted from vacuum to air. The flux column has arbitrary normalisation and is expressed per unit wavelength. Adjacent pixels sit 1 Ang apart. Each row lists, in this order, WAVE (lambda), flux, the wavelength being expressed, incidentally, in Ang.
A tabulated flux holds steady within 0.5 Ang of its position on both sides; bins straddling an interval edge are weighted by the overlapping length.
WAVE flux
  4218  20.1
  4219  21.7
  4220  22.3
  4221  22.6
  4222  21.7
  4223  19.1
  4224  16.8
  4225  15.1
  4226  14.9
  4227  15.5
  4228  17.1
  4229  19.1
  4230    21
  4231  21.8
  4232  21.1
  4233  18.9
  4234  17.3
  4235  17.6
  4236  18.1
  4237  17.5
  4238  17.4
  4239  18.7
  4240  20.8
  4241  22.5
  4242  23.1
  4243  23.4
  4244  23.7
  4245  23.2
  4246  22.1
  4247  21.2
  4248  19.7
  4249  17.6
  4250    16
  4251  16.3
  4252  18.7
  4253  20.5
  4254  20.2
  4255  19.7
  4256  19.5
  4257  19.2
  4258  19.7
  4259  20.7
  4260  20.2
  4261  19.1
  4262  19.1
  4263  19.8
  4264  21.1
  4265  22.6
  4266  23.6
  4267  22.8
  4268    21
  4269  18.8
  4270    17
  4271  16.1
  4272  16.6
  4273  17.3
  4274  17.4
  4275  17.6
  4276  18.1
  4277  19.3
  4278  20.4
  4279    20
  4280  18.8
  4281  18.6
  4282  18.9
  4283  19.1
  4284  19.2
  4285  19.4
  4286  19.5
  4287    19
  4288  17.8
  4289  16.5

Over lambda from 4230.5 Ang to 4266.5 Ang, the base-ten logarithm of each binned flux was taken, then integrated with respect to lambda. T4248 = 46.8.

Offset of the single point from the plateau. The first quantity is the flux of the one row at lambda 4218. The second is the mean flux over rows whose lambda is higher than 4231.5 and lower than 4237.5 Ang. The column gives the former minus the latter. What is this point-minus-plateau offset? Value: 1.7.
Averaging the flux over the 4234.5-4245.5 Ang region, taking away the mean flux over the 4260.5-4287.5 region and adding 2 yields 3.3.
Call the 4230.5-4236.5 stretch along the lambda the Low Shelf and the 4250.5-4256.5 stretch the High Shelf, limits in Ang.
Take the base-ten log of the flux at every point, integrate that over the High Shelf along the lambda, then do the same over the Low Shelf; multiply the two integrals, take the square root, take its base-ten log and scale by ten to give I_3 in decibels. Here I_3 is 8.86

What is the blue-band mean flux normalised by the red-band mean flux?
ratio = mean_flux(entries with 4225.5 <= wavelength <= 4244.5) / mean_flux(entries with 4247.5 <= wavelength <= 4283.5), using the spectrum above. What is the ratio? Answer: 1.01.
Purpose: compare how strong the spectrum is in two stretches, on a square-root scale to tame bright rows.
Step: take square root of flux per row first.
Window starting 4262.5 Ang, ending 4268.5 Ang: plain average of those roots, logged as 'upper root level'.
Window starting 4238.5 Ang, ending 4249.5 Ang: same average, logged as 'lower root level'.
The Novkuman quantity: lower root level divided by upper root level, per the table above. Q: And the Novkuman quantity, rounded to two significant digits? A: 0.99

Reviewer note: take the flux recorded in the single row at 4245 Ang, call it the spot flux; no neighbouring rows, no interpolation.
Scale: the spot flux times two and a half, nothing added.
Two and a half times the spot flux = 58.0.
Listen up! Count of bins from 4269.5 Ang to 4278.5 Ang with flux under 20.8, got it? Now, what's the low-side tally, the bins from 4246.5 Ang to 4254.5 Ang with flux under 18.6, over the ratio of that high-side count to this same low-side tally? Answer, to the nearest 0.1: 1.0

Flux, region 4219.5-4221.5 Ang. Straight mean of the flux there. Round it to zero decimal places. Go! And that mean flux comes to 22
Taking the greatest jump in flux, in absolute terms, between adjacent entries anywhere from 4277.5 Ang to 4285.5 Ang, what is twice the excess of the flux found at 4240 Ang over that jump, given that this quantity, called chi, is 39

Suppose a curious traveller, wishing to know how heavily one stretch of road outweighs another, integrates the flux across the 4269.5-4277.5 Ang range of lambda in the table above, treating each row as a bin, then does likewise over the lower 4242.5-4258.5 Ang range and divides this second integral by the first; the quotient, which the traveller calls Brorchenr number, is 2.3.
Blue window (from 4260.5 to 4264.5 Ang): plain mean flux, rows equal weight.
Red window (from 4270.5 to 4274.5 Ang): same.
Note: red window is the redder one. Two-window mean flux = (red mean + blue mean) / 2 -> 18.3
